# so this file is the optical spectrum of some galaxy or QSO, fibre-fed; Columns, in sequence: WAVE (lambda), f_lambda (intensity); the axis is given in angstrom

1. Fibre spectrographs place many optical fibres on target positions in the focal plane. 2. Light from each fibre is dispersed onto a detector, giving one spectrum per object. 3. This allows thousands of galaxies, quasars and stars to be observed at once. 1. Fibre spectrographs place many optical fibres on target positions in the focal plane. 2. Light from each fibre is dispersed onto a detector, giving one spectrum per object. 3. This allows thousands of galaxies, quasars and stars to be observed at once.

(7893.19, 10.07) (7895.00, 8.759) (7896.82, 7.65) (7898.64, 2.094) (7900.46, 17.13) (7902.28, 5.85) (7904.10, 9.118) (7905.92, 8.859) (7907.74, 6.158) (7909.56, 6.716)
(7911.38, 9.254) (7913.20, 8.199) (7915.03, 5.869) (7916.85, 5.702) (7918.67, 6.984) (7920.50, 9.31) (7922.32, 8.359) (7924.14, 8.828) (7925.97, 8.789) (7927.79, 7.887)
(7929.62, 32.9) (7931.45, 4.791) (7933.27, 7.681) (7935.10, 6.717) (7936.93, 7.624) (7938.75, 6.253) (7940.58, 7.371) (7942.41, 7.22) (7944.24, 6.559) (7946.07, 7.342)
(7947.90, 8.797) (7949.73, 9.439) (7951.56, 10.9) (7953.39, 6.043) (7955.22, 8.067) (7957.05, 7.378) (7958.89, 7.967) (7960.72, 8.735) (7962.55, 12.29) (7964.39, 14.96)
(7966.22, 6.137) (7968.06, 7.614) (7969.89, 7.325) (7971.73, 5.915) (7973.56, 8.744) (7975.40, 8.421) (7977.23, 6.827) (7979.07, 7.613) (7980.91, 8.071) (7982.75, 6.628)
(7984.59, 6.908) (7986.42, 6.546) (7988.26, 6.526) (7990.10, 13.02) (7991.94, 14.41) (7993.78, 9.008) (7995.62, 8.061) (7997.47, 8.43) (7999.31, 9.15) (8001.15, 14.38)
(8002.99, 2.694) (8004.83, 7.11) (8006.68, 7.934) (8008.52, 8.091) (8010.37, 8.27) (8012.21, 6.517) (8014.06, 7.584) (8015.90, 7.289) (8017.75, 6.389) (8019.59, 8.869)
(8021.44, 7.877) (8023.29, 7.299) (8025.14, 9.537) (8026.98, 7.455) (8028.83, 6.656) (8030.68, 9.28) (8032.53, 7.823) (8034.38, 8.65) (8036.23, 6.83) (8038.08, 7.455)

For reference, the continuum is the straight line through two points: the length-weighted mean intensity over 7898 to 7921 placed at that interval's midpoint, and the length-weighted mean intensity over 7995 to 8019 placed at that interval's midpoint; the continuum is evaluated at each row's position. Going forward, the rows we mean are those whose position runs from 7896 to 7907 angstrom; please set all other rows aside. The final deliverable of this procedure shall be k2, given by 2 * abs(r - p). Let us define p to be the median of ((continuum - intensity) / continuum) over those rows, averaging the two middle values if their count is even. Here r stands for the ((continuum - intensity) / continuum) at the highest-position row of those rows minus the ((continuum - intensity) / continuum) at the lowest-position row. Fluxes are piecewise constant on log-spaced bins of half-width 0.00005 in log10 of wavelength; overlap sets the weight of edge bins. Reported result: 0.20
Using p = -0.06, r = -0.15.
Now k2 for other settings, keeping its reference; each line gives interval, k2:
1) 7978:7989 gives 0.00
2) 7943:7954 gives 0.19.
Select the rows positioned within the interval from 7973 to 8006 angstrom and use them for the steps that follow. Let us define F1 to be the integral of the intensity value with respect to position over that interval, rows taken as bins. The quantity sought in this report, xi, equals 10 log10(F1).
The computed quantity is 24.5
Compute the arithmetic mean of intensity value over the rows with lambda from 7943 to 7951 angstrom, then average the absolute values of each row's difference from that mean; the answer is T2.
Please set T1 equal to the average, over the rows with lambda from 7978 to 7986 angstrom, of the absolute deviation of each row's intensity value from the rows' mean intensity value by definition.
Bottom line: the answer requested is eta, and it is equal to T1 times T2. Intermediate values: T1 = 0.5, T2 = 1.08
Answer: 0.6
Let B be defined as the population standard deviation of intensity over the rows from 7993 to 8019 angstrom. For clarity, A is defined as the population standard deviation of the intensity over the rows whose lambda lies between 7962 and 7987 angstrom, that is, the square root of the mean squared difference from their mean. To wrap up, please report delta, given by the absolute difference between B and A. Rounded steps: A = 2.4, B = 2.4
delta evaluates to 0.1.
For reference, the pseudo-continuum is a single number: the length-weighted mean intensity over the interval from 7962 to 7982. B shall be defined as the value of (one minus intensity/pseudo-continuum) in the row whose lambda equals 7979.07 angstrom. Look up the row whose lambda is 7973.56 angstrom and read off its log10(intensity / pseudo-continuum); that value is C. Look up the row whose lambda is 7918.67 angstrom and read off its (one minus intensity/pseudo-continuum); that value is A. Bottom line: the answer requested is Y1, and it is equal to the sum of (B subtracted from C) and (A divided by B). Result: 1.7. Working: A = 0.17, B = 0.10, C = 0.015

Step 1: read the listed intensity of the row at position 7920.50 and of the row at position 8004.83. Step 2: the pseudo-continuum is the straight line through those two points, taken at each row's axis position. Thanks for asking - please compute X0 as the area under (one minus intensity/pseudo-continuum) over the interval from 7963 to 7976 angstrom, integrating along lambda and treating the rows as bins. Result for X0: -0.9 angstrom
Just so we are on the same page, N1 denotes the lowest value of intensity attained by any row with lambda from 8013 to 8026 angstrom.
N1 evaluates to 6.389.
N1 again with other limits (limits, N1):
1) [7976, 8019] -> 2.694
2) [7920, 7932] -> 4.791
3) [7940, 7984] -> 5.915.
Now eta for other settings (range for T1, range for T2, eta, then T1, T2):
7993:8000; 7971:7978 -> 0.5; 0.4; 1.11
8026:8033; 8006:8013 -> 0.4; 0.7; 0.59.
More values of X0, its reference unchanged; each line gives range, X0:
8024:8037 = -3.2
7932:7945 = 2.7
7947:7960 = 0.1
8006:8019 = -1.0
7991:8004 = -3.8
